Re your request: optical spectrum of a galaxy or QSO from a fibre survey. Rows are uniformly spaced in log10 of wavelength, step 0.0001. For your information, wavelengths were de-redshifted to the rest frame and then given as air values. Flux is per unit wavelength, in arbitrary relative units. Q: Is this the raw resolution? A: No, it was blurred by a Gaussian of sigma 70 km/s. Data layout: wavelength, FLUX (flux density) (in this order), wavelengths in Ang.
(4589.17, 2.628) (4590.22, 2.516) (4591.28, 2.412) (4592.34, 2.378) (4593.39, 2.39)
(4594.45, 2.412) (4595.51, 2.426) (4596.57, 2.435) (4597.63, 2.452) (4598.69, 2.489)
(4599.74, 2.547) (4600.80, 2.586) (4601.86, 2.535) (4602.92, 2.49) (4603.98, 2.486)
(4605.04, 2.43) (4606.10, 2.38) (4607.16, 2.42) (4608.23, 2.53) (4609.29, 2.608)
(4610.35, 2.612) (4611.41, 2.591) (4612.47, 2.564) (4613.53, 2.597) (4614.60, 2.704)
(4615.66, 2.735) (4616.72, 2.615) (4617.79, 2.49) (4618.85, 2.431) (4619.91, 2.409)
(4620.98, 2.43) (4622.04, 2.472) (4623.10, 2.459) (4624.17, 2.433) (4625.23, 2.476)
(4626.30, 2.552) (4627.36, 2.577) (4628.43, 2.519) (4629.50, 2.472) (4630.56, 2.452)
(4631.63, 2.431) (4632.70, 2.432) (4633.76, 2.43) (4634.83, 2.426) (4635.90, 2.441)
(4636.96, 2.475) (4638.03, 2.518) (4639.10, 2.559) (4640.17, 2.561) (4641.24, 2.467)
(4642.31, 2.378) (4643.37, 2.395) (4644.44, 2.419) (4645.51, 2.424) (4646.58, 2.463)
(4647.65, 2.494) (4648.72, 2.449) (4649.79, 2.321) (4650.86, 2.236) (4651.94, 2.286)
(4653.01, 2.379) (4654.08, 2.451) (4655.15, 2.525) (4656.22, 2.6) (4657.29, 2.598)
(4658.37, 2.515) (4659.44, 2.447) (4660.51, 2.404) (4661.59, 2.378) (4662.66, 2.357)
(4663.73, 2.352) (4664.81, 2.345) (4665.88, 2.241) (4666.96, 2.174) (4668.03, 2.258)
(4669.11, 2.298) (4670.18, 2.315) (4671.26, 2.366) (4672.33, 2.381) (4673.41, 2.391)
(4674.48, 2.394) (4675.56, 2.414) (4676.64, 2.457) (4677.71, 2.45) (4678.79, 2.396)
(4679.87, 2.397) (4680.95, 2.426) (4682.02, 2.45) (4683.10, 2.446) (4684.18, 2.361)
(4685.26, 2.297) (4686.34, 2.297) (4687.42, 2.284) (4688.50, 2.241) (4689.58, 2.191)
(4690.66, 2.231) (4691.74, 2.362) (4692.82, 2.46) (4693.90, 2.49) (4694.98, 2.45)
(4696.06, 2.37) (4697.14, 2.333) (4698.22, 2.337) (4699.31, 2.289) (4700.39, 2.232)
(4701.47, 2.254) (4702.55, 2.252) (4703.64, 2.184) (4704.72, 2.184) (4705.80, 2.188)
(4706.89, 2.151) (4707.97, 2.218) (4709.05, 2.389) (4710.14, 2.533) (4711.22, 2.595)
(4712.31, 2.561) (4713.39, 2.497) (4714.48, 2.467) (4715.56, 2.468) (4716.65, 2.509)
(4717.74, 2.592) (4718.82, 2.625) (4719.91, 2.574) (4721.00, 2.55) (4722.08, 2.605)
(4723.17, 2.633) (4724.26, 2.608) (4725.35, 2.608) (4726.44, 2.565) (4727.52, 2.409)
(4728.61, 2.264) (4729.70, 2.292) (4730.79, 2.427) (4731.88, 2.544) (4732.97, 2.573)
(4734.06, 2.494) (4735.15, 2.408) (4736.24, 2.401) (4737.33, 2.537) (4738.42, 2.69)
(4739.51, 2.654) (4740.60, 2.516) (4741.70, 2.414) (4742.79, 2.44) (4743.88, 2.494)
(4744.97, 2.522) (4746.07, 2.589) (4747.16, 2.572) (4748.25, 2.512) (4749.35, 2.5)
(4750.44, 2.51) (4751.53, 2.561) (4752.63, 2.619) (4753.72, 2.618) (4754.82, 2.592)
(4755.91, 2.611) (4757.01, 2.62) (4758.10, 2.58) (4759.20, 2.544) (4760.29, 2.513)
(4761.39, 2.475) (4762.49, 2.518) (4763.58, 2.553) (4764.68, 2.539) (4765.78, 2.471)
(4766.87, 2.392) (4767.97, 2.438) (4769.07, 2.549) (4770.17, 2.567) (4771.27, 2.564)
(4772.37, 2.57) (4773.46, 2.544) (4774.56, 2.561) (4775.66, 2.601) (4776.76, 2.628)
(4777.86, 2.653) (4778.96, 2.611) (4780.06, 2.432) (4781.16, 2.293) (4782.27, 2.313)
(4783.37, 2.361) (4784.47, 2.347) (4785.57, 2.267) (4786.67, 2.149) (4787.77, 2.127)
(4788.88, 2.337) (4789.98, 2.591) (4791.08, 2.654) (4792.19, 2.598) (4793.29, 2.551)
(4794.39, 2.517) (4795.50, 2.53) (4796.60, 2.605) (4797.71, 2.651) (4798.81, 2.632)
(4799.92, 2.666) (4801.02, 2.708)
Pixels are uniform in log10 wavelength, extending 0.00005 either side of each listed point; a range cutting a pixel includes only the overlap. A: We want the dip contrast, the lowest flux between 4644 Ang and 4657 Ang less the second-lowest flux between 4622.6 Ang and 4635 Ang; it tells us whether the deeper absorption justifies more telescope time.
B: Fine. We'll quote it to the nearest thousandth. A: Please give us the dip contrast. -0.194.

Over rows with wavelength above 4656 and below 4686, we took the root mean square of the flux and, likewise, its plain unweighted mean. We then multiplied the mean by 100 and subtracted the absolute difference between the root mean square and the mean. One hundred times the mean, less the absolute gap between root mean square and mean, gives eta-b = 239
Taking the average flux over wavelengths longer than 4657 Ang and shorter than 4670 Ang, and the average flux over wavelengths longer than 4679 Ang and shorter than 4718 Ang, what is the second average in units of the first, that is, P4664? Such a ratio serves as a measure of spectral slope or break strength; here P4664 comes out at 1.00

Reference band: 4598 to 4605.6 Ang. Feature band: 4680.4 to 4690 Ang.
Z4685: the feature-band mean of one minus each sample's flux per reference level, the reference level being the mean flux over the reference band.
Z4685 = 0.07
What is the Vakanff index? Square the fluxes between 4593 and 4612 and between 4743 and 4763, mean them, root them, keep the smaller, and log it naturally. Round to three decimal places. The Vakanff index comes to 0.913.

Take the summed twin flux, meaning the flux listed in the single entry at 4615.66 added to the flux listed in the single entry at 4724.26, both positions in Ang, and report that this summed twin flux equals 5.34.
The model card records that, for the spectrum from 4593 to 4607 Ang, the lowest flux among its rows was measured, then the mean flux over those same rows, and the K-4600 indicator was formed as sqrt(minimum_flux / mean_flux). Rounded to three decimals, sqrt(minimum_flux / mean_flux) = 0.982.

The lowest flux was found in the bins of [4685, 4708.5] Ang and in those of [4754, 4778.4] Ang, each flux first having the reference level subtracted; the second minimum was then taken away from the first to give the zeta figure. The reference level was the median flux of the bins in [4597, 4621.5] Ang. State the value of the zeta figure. -0.24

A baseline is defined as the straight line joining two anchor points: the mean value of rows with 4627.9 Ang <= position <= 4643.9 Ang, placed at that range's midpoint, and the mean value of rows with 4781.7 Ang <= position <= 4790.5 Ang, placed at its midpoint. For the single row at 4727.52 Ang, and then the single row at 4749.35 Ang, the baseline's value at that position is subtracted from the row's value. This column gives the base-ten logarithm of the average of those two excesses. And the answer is -1.02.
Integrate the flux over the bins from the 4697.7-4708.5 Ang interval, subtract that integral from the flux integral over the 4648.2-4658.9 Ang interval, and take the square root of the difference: 1.4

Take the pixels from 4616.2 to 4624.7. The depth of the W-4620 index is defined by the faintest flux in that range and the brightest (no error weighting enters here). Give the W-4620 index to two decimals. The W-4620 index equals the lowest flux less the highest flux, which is -0.21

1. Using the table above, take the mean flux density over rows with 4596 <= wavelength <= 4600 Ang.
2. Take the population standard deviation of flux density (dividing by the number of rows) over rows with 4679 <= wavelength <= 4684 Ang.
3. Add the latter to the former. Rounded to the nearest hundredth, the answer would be 2.50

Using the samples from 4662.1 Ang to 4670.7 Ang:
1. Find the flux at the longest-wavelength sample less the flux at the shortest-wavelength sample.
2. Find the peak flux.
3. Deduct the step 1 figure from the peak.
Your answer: 2.40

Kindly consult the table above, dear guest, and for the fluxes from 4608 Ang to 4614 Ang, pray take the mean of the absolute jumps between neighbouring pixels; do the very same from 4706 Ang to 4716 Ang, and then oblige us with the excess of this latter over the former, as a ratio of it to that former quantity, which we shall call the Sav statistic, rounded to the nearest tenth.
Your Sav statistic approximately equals 1.2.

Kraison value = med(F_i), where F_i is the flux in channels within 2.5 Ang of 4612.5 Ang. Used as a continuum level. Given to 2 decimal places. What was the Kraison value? 2.60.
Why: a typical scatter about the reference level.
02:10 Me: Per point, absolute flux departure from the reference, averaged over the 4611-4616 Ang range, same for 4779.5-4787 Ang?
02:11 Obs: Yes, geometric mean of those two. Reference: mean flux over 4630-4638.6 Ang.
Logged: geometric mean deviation 0.16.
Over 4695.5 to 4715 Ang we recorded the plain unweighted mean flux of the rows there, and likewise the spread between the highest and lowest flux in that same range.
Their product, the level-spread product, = 1.04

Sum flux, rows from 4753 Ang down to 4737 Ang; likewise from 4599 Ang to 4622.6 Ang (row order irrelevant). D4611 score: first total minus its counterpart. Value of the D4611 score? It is -18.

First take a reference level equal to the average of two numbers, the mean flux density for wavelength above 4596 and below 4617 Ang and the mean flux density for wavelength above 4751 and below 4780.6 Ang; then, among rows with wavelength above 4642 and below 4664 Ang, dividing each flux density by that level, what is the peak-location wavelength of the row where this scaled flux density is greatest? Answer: 4656.22 Ang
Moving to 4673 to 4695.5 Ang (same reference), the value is 4693.90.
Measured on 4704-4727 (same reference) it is 4723.17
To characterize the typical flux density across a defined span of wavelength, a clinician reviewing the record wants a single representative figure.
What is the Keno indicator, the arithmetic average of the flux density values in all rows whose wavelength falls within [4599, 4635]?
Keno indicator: 2.51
